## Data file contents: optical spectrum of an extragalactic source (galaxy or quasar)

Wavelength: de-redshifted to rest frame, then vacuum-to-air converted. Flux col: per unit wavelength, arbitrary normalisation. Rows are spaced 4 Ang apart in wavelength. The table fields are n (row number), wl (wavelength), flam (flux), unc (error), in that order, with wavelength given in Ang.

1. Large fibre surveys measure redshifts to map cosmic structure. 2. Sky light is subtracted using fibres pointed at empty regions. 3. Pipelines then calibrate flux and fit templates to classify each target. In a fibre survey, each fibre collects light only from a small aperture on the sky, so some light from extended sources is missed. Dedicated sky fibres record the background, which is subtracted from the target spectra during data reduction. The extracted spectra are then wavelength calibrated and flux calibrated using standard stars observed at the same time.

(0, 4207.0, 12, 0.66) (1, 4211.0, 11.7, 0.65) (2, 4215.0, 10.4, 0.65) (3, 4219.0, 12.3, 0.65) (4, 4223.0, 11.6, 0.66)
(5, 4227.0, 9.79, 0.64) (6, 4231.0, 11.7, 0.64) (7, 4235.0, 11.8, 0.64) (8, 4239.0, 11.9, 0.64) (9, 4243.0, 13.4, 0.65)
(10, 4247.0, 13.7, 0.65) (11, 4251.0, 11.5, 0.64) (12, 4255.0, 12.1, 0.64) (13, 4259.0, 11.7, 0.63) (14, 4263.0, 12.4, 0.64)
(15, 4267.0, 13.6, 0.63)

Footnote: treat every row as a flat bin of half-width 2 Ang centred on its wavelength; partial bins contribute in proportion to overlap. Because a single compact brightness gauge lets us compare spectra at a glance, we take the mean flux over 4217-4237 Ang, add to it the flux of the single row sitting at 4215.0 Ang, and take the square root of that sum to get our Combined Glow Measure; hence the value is 4.67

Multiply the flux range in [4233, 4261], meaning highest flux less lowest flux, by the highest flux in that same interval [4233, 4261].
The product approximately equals 30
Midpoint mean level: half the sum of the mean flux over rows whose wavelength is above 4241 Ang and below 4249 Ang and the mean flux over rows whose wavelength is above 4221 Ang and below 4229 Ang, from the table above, 12.1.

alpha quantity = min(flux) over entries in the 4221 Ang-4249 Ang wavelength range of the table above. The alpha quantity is 9.79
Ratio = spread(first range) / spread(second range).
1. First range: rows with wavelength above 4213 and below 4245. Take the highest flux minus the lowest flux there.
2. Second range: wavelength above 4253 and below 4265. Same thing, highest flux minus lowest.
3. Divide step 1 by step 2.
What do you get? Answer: 5.2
